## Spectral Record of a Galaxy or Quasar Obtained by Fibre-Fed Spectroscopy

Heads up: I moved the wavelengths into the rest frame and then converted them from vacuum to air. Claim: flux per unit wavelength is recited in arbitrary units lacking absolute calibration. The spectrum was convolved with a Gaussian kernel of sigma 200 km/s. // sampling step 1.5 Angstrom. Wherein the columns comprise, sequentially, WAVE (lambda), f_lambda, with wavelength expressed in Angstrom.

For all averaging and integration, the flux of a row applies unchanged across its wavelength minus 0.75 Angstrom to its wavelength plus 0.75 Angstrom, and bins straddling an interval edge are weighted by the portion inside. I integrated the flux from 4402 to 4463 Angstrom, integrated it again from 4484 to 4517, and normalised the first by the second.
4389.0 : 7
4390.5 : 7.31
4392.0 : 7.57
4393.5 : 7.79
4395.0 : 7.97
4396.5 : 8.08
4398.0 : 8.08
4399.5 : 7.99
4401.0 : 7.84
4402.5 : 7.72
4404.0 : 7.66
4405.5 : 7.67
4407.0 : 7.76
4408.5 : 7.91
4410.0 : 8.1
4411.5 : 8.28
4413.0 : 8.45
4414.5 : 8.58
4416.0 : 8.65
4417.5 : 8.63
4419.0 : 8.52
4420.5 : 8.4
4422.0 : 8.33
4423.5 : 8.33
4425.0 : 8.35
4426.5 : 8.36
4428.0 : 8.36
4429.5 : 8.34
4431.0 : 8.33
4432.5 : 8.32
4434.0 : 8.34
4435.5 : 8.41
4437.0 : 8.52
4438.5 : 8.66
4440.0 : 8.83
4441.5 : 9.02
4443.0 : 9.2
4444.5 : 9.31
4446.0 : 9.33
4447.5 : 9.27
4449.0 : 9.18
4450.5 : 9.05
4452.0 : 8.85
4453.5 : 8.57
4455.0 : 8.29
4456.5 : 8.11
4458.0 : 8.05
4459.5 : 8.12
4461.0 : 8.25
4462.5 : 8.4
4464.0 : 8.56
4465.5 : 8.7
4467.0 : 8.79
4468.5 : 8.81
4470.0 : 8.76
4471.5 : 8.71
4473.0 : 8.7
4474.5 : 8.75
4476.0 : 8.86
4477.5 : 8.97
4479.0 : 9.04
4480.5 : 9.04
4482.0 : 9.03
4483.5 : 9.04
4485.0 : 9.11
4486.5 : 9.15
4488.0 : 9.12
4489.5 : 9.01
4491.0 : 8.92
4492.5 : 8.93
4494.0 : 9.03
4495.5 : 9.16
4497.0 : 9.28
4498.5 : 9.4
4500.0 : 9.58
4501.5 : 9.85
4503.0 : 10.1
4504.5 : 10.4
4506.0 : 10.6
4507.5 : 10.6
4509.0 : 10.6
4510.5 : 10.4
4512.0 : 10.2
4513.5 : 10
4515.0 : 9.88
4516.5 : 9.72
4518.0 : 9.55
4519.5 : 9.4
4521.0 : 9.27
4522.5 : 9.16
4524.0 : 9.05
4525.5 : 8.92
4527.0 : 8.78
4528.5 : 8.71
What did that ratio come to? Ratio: 1.6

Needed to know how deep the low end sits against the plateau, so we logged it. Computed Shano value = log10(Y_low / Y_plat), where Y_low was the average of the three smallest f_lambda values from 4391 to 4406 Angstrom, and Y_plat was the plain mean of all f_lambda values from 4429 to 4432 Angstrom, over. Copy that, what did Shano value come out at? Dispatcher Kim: -0.04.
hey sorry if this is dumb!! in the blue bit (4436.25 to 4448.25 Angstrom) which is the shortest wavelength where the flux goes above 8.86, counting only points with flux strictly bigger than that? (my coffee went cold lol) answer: 4441.5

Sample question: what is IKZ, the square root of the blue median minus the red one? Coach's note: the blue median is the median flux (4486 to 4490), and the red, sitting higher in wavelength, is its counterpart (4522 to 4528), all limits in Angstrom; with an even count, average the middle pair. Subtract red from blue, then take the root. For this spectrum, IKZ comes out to 0.37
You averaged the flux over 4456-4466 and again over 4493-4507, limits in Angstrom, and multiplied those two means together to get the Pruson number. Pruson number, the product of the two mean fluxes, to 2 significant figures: 81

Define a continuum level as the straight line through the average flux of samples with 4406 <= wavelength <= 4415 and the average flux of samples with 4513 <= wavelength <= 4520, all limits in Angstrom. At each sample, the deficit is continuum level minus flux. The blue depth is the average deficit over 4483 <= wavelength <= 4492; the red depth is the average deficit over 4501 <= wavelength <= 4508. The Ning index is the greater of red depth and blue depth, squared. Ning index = 0.05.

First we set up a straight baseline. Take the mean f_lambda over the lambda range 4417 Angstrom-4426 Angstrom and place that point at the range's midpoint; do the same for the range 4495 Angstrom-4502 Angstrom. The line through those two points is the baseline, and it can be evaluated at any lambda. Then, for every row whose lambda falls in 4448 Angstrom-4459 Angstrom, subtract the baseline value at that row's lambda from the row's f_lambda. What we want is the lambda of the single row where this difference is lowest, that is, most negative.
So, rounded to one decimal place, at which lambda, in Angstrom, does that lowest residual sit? 4458.0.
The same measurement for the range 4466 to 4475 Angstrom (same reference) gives 4473.0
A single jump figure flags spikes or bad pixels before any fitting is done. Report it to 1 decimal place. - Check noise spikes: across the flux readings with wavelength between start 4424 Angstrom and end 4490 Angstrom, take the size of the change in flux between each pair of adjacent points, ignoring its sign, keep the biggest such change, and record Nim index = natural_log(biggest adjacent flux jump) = -1.3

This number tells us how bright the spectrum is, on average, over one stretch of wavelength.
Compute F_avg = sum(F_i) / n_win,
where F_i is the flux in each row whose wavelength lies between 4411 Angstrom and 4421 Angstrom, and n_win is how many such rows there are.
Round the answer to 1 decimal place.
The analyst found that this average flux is 8.5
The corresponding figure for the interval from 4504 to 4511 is 10.5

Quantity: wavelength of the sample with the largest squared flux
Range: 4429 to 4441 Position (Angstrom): 4440.0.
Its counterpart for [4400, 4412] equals 4411.5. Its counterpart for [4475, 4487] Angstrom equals 4486.5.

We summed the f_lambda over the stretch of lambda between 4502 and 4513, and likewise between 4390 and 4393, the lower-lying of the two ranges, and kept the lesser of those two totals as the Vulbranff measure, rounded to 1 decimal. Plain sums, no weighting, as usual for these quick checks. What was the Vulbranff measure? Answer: 14.9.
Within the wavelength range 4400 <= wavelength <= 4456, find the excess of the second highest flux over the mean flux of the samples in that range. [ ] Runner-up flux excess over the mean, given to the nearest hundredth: 0.83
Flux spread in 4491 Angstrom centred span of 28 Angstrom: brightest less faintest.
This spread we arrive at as 1.5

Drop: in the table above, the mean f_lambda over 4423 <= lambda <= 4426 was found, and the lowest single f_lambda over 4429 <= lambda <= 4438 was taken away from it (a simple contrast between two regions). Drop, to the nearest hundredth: 0.02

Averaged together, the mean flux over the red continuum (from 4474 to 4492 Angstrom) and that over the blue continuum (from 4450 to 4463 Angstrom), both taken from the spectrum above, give 8.7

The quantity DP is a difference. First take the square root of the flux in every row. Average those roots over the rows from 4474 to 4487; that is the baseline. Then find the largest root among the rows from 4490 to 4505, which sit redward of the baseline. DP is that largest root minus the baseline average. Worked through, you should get 0.225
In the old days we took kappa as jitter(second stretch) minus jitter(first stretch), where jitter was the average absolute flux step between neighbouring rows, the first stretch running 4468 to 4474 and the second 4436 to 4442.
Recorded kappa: 0.13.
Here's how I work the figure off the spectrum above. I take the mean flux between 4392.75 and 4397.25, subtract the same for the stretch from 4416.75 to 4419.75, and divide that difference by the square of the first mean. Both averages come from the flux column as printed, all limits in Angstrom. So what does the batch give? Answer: -0.010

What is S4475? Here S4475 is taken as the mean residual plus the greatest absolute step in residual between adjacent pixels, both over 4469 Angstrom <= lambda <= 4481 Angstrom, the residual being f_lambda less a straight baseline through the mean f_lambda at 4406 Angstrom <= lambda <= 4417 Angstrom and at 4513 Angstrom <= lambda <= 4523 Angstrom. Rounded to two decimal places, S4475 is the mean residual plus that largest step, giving -0.09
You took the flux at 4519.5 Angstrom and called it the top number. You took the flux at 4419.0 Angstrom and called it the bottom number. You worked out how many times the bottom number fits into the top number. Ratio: 1.10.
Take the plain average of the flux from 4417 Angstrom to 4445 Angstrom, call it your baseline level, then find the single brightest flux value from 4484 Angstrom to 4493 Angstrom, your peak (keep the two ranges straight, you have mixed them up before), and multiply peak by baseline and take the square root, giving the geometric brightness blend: 8.8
